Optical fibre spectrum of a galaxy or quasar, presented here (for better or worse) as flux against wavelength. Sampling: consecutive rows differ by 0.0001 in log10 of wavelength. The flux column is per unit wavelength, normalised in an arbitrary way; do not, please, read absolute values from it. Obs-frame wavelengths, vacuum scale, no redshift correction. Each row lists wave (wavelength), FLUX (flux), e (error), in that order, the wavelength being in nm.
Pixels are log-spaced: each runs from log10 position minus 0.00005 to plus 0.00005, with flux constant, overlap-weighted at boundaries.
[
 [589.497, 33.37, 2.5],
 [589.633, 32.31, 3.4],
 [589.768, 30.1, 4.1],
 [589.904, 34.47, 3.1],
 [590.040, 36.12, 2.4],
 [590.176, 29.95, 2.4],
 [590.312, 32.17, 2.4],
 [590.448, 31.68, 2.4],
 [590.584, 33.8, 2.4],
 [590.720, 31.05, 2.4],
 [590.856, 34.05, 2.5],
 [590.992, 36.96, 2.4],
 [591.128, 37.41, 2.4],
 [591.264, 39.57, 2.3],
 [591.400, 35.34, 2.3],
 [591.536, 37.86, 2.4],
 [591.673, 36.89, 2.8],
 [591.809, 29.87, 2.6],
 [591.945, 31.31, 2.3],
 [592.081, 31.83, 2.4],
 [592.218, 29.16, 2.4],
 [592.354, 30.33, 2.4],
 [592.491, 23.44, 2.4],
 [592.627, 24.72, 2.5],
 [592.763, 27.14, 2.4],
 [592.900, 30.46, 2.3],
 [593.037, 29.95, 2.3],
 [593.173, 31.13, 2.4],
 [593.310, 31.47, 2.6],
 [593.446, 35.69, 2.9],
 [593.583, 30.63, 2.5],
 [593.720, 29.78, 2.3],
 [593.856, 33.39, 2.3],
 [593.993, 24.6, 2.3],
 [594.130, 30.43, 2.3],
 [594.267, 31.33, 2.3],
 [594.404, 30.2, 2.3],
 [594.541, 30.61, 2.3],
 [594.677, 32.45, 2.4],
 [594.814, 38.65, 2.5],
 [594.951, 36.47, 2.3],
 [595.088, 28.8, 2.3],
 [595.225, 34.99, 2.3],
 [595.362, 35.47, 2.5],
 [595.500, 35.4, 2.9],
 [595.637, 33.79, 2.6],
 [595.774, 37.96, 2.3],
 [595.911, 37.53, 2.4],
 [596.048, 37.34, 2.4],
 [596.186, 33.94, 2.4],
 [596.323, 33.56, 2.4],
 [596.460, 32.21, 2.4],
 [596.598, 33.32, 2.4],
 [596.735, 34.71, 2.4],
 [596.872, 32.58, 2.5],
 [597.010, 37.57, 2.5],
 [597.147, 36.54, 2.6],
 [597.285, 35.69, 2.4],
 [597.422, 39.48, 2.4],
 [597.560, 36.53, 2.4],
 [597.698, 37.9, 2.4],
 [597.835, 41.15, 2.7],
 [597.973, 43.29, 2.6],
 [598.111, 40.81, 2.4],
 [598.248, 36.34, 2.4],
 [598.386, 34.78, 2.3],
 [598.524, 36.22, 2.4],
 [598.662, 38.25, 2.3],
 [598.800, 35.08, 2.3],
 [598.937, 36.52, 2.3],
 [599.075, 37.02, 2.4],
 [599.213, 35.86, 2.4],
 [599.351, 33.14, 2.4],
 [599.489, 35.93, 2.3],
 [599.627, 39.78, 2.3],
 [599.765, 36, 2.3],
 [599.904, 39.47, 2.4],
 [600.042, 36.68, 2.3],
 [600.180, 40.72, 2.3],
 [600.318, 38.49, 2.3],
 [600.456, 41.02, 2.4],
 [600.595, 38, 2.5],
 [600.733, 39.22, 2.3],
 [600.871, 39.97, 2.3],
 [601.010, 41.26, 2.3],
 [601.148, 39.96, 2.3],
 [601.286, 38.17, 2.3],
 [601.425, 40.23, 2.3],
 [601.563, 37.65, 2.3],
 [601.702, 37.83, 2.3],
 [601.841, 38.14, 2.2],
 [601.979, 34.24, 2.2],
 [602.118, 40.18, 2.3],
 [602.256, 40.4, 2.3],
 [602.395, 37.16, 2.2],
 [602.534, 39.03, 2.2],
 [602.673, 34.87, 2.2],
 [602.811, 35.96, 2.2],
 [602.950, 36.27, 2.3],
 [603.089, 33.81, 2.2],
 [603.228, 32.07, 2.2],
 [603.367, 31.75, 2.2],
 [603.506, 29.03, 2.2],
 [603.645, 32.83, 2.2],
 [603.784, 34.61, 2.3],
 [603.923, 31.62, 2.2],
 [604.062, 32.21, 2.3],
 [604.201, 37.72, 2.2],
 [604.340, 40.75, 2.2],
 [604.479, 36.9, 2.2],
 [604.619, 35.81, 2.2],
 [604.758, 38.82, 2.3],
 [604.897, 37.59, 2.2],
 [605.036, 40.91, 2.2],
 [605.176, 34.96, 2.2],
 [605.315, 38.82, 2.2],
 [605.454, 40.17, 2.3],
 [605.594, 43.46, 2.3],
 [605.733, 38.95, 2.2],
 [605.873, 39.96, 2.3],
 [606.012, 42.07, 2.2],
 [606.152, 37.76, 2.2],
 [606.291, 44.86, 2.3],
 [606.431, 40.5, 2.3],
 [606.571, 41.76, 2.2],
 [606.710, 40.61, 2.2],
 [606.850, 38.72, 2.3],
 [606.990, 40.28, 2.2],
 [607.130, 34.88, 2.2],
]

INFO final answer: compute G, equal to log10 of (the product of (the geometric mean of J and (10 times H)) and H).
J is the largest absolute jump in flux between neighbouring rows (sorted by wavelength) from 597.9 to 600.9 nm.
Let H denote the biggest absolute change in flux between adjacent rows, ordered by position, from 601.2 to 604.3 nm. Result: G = 1.99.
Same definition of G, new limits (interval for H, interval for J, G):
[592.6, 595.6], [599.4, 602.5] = 2.30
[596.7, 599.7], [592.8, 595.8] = 2.02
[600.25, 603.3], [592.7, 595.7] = 2.13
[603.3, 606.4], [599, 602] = 2.08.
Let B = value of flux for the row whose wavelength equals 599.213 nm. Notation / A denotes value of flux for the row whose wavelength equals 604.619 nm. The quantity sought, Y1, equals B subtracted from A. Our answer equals 0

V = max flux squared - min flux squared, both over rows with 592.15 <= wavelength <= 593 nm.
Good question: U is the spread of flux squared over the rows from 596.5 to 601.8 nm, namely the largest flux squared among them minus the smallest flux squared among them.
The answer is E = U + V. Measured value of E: 1191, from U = 813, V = 378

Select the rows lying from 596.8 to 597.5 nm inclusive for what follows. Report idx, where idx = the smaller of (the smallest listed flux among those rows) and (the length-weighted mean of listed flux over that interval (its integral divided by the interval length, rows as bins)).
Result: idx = 33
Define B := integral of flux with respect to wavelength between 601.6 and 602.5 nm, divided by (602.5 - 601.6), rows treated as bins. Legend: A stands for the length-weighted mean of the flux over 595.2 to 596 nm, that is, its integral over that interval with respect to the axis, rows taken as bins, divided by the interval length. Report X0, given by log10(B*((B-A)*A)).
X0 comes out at 3.4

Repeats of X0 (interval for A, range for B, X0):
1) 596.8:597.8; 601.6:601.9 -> 3.2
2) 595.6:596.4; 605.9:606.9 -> 3.9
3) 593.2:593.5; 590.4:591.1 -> 2.8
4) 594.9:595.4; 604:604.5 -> 3.6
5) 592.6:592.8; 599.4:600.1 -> 4.0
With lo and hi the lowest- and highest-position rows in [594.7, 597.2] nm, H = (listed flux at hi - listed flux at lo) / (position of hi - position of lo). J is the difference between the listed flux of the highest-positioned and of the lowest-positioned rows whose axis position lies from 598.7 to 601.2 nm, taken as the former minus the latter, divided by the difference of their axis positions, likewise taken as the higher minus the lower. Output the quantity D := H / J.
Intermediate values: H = -1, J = 2.1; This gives -0.4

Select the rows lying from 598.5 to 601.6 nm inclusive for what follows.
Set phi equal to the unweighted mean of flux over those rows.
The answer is 38.0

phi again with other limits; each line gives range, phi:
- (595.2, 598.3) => 36.4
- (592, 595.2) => 30.6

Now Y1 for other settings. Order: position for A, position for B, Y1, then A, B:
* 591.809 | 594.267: -1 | 29.87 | 31.33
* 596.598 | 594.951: -3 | 33.32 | 36.47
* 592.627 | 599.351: -8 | 24.72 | 33.14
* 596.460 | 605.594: -11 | 32.21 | 43.46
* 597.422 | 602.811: 4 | 39.48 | 35.96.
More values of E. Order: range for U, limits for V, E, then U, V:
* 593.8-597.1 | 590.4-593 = 1905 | 889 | 1016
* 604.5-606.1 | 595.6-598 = 1503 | 667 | 837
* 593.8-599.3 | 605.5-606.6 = 1855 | 1269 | 587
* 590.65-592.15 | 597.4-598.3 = 1227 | 674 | 553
